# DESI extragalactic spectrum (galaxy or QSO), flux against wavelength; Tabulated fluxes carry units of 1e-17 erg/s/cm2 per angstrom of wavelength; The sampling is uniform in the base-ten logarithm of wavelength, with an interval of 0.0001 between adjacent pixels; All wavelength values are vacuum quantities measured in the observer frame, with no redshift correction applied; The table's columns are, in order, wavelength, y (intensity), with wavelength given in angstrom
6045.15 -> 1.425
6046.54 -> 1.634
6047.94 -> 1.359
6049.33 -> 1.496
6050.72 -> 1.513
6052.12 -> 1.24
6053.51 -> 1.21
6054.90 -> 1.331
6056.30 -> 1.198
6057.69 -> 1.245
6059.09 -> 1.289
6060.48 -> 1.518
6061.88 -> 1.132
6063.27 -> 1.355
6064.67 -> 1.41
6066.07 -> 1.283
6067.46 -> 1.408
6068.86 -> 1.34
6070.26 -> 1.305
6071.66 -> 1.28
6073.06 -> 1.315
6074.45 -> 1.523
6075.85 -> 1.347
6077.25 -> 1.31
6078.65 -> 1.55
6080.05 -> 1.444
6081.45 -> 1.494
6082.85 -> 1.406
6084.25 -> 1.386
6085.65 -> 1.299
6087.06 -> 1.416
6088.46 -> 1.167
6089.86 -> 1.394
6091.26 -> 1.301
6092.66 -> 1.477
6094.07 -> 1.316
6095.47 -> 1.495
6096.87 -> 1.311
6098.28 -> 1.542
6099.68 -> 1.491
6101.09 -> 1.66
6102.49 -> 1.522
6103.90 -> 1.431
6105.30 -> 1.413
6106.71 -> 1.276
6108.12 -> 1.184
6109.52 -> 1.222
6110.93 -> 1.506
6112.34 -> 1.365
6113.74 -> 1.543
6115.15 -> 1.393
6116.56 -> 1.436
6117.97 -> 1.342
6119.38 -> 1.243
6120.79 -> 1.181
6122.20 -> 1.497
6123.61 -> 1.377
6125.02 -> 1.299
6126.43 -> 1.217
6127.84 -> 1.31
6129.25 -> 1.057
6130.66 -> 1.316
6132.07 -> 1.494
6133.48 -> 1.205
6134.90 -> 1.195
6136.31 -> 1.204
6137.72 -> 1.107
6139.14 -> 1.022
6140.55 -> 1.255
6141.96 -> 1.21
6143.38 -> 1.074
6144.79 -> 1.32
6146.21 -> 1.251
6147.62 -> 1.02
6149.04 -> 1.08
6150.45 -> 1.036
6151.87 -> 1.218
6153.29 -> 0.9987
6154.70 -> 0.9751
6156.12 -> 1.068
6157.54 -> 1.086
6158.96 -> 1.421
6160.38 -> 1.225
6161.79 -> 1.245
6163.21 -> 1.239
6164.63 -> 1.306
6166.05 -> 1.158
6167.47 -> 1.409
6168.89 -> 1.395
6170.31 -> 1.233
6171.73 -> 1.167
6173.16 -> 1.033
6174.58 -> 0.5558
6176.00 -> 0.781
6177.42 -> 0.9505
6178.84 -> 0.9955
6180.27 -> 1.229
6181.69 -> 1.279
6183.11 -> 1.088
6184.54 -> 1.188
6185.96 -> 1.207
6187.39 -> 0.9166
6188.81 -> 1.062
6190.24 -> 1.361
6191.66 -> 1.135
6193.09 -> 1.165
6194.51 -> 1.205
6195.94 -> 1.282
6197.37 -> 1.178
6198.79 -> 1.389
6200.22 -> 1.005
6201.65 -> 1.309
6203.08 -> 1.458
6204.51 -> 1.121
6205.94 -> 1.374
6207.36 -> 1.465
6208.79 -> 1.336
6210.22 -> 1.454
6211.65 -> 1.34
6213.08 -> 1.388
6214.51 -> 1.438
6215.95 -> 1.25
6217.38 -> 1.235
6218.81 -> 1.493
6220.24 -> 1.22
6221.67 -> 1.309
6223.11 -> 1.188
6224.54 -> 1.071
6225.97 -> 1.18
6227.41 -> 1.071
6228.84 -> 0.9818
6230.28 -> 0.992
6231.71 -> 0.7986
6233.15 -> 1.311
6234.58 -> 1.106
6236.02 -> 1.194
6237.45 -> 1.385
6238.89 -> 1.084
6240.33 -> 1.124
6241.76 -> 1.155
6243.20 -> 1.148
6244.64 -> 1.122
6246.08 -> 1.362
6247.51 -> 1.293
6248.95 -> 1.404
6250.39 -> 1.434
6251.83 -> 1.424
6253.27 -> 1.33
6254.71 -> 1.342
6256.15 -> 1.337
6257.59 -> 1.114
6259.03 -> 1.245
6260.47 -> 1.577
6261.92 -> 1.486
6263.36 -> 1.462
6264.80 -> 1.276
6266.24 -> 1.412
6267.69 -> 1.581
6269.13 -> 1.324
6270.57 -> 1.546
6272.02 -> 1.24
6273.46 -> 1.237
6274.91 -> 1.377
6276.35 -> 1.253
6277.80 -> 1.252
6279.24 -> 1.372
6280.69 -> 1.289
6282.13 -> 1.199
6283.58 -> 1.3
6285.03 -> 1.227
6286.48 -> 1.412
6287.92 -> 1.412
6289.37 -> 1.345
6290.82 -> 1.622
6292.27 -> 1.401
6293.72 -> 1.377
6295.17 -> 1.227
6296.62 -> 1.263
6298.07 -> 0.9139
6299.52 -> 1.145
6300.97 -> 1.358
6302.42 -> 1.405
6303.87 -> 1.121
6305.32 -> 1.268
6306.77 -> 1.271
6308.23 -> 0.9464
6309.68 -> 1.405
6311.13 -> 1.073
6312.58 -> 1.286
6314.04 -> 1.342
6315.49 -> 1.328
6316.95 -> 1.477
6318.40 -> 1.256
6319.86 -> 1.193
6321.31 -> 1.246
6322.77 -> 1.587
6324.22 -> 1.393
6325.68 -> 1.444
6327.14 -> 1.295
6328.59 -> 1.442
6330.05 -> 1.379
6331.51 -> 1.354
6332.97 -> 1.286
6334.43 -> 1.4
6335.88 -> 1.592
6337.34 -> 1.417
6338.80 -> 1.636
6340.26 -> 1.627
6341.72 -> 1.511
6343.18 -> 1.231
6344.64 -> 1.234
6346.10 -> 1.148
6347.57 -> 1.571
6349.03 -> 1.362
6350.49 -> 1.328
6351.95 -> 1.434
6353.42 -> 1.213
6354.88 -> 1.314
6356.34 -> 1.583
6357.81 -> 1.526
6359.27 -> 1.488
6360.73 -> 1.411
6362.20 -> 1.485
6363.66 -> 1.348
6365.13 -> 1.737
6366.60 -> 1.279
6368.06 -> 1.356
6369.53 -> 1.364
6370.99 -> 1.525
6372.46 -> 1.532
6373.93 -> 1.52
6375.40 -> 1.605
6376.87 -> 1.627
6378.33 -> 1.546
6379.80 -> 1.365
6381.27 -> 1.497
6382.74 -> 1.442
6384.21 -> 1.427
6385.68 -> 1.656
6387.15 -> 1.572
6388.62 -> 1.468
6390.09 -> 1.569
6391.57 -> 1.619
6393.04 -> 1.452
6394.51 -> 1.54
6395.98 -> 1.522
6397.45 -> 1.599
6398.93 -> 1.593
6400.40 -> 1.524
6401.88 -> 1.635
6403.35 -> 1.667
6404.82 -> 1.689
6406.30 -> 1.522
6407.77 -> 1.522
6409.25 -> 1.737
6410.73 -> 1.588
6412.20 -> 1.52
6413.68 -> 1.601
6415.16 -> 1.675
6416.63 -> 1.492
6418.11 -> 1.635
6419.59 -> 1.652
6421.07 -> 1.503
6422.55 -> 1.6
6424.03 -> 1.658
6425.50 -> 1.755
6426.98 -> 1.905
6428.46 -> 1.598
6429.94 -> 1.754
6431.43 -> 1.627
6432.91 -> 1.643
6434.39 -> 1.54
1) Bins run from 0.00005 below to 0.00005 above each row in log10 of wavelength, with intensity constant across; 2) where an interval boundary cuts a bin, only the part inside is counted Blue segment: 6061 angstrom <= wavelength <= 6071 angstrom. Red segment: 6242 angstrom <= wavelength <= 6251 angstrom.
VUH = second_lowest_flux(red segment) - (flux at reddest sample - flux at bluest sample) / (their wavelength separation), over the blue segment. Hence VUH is 1.13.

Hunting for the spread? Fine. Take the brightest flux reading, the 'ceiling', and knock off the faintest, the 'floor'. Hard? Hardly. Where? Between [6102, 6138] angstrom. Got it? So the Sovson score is 0.49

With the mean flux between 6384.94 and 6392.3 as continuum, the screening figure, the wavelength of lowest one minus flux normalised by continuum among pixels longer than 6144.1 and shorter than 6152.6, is 6144.79 angstrom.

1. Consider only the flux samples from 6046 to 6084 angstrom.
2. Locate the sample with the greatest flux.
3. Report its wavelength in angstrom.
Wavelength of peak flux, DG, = 6046.54 angstrom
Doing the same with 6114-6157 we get 6122.20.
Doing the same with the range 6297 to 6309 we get 6302.42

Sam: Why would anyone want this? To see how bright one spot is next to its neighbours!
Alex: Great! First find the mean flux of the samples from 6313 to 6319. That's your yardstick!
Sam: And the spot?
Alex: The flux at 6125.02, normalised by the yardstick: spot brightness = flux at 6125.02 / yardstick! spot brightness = 0.96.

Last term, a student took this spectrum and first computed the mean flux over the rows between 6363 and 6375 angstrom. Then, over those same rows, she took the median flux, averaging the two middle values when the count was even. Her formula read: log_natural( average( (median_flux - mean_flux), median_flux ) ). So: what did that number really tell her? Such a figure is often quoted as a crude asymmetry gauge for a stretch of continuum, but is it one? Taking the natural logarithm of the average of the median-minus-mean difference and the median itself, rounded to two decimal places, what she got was -0.34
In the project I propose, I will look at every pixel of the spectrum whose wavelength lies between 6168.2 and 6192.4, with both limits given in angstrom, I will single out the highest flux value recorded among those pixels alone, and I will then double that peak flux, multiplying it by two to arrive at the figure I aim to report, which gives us 2.79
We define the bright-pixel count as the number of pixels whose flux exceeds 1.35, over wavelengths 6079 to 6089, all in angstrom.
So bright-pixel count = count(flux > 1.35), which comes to 5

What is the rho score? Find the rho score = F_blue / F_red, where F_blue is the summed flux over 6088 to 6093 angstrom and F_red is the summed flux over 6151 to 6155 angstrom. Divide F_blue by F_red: 1.7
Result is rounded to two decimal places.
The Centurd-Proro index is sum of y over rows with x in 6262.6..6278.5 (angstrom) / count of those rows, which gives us 1.36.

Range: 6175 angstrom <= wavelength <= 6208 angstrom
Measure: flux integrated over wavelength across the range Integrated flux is 39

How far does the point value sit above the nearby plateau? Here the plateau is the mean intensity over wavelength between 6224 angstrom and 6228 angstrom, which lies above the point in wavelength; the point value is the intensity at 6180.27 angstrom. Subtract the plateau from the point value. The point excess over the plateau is 0.12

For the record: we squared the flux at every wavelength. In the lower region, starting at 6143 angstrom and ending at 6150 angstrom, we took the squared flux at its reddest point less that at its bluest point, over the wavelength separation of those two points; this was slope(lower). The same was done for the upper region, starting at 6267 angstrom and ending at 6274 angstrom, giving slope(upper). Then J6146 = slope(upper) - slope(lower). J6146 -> -0.2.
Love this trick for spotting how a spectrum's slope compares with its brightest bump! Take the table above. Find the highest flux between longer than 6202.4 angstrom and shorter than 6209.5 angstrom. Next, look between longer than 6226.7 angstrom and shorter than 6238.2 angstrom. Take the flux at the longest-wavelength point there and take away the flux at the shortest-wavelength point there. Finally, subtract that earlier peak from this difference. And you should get -1.2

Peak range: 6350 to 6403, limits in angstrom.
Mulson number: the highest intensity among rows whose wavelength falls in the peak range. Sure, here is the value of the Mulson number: 1.737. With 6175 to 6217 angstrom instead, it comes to 1.465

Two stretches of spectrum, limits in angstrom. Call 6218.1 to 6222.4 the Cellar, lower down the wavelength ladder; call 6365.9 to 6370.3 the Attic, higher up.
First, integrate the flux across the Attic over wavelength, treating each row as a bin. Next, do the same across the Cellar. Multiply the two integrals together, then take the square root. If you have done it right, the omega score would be 5.8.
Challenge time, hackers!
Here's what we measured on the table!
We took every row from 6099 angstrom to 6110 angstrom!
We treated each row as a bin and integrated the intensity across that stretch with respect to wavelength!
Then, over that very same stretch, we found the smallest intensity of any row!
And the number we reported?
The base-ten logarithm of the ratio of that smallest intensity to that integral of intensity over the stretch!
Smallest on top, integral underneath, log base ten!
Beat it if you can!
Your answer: -1.12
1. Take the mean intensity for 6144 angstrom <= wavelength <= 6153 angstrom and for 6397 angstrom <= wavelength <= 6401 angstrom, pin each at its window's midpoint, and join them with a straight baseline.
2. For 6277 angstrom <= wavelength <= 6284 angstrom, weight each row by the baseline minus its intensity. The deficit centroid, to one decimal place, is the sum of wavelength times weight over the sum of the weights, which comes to 6281.0 angstrom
